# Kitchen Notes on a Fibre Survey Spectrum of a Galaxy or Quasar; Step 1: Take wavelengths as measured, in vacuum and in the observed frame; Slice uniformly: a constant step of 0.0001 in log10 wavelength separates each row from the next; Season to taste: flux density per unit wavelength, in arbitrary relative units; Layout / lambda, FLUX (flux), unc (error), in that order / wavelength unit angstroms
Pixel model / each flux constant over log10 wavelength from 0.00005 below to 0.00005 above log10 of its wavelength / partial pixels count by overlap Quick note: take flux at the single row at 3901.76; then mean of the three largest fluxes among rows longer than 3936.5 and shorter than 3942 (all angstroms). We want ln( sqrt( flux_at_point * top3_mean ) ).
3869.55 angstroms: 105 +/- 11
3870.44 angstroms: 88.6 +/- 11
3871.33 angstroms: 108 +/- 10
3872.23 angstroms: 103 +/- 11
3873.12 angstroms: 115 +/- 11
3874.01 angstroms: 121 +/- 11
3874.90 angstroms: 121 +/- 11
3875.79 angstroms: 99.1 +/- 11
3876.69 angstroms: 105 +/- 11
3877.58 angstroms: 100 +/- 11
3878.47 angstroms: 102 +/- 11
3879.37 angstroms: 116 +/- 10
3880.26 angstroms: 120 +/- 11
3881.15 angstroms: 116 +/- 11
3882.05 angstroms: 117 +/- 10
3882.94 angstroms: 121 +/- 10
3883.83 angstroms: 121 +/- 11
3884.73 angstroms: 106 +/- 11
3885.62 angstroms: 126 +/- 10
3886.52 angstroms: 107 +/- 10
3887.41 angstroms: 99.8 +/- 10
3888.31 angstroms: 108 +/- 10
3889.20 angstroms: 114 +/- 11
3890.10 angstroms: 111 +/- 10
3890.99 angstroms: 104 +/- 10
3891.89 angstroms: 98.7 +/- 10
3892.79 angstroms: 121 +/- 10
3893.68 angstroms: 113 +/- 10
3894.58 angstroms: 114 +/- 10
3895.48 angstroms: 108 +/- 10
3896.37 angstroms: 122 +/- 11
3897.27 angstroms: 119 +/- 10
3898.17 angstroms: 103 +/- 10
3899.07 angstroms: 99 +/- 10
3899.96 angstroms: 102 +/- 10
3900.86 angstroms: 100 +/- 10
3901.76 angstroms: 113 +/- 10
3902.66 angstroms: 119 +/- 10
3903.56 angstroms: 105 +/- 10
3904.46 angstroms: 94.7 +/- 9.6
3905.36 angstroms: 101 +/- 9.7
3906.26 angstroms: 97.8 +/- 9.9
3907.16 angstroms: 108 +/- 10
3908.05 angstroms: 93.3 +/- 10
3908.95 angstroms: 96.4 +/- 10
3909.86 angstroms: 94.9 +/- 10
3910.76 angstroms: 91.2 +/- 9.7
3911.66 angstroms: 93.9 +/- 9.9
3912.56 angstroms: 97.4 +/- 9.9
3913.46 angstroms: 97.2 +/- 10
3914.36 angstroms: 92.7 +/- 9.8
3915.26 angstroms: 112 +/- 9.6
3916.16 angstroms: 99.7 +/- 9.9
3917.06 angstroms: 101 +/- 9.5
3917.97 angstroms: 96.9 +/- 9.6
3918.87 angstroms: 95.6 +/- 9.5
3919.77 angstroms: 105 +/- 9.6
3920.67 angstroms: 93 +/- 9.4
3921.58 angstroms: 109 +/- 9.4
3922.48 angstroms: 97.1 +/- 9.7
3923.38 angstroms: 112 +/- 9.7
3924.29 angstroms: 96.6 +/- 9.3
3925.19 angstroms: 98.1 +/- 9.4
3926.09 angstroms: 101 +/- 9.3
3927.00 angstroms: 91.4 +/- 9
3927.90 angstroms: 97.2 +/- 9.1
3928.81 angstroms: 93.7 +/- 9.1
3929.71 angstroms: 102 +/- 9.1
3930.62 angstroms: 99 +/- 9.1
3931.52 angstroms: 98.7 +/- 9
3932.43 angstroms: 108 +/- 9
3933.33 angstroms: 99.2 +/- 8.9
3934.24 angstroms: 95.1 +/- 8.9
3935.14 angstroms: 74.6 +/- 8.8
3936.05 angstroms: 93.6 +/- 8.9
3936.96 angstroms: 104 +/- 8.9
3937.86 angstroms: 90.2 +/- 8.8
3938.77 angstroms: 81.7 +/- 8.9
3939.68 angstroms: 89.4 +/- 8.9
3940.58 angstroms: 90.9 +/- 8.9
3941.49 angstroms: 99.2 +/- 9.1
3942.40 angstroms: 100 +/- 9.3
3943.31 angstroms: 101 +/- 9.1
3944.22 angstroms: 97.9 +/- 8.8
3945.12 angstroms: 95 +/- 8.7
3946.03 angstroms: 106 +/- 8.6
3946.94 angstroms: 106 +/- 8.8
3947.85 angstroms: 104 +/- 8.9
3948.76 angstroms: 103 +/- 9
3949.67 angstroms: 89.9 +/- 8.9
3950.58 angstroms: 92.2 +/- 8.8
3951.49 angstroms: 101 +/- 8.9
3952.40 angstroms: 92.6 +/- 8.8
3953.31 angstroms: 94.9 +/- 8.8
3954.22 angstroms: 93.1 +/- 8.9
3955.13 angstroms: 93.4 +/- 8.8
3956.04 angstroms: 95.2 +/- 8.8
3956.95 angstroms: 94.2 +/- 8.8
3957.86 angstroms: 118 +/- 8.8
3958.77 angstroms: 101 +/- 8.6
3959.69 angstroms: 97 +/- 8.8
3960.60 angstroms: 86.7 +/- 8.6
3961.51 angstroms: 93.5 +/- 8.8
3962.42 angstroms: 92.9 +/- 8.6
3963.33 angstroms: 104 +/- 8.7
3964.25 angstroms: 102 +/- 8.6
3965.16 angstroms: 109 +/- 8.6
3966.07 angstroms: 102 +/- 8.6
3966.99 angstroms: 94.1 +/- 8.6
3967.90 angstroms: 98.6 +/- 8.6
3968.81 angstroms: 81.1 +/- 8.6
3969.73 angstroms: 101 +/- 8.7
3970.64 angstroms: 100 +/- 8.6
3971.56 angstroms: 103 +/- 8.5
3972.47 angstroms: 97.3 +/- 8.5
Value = 4.656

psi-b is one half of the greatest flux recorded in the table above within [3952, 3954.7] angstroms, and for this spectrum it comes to 47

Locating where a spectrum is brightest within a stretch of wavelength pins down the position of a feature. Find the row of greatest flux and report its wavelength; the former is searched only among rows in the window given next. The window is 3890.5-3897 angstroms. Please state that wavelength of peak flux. 3896.37 angstroms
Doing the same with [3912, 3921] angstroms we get 3915.26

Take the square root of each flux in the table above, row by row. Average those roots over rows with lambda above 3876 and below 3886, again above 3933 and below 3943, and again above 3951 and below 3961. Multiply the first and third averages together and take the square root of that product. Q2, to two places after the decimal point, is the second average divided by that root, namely 0.94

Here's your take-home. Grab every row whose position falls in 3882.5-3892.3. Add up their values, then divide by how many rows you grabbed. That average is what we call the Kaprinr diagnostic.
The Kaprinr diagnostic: 111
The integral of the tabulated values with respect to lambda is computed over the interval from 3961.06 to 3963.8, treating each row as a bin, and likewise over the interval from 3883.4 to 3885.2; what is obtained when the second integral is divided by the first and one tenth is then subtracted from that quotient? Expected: 0.67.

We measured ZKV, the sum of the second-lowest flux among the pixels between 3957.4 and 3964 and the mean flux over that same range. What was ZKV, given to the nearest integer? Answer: 192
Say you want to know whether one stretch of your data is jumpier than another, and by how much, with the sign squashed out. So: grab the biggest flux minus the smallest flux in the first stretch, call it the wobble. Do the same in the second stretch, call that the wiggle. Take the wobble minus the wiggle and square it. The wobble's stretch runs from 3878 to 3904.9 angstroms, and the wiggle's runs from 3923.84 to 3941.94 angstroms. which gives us 4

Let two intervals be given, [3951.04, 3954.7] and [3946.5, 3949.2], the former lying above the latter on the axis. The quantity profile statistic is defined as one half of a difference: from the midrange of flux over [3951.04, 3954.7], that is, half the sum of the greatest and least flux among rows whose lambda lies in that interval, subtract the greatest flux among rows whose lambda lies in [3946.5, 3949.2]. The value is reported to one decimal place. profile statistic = -4.6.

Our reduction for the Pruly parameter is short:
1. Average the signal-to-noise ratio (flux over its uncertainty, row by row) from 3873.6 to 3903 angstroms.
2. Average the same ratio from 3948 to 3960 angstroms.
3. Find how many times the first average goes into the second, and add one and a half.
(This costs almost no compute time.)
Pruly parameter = 2.53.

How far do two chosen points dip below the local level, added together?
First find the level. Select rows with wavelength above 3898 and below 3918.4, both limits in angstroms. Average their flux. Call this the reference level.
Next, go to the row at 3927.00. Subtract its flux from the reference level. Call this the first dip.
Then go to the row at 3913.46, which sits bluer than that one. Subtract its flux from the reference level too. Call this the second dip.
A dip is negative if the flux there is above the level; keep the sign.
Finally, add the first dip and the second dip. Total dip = 12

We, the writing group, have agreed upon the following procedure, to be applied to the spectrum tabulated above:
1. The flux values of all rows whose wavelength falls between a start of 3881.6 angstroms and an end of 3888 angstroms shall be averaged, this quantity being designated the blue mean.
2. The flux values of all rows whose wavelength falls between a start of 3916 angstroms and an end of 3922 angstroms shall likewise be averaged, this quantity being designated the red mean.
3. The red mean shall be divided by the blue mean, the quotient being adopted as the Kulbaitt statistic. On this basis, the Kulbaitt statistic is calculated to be 0.88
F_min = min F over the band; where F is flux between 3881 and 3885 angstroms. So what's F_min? 106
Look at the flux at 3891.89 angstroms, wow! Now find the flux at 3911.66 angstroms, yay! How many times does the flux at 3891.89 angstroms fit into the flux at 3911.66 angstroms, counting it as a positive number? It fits 0.95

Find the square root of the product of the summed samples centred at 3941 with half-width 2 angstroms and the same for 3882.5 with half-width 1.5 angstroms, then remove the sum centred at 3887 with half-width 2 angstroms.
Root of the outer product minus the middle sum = -16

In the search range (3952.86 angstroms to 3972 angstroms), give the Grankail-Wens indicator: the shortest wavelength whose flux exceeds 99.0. 3957.86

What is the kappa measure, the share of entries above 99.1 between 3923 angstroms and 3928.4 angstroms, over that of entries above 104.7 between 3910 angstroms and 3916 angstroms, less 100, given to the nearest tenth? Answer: -98.0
